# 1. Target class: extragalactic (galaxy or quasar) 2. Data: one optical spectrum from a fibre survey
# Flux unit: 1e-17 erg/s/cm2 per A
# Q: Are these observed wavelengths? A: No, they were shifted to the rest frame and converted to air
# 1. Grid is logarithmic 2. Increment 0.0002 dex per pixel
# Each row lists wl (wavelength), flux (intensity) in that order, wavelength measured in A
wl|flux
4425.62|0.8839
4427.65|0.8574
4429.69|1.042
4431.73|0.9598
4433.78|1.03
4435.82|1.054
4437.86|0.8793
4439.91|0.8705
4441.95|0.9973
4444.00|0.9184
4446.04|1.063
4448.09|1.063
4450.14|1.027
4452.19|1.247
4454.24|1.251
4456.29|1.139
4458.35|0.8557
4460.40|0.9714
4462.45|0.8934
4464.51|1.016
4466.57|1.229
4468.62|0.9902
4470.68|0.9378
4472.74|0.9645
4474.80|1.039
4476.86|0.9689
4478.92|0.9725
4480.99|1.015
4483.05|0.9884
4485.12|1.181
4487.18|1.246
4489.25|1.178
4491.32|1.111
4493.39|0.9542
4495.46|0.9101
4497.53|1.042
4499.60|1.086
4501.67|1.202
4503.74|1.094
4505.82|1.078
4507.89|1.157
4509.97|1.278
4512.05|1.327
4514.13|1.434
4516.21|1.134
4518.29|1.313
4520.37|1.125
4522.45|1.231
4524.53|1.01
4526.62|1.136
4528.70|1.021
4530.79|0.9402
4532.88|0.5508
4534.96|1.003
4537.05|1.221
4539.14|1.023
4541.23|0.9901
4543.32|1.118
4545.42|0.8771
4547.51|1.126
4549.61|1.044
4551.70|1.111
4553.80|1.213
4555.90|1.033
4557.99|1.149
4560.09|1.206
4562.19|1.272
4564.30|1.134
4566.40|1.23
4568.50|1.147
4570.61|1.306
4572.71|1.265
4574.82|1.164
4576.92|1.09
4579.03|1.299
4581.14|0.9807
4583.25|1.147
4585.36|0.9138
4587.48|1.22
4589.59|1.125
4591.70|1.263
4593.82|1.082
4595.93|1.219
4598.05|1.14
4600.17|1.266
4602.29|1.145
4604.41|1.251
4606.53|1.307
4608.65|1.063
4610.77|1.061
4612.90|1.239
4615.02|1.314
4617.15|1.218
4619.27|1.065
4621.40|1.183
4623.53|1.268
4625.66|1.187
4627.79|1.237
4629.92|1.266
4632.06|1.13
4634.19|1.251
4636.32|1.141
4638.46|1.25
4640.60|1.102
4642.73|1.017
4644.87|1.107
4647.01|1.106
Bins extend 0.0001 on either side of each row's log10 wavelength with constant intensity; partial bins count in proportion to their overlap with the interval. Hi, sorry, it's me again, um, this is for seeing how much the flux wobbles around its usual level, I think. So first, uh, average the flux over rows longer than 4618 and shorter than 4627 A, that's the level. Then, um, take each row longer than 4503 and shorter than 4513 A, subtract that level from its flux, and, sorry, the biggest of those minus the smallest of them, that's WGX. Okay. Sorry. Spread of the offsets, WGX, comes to 0.25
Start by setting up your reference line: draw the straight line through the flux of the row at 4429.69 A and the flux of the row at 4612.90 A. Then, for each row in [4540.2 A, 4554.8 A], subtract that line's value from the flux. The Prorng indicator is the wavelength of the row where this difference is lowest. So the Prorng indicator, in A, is 4545.42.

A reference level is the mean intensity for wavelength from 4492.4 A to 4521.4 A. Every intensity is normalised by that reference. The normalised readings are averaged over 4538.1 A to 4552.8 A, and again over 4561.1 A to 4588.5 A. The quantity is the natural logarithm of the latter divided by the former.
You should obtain 0.11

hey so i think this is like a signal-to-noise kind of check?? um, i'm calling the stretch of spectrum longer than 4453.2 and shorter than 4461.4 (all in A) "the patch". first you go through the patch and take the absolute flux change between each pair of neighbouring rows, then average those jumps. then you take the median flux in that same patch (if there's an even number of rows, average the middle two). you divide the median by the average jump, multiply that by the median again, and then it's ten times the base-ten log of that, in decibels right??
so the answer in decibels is 8.2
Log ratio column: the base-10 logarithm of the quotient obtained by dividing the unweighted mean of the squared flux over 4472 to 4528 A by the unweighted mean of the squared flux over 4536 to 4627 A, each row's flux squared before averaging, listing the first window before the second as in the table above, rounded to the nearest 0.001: -0.027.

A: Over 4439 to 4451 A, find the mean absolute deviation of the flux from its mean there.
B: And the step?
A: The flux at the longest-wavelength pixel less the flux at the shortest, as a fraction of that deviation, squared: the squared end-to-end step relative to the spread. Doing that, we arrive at 6.1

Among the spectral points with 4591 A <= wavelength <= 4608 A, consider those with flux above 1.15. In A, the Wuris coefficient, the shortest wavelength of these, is 4591.70 A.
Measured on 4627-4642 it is 4627.79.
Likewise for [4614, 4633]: 4615.02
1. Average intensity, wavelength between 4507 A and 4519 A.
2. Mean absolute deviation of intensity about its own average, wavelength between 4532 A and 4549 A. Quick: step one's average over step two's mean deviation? 9.3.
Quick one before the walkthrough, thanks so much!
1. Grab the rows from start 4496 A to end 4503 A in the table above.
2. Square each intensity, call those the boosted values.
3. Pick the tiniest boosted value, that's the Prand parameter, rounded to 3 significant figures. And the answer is 1.09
